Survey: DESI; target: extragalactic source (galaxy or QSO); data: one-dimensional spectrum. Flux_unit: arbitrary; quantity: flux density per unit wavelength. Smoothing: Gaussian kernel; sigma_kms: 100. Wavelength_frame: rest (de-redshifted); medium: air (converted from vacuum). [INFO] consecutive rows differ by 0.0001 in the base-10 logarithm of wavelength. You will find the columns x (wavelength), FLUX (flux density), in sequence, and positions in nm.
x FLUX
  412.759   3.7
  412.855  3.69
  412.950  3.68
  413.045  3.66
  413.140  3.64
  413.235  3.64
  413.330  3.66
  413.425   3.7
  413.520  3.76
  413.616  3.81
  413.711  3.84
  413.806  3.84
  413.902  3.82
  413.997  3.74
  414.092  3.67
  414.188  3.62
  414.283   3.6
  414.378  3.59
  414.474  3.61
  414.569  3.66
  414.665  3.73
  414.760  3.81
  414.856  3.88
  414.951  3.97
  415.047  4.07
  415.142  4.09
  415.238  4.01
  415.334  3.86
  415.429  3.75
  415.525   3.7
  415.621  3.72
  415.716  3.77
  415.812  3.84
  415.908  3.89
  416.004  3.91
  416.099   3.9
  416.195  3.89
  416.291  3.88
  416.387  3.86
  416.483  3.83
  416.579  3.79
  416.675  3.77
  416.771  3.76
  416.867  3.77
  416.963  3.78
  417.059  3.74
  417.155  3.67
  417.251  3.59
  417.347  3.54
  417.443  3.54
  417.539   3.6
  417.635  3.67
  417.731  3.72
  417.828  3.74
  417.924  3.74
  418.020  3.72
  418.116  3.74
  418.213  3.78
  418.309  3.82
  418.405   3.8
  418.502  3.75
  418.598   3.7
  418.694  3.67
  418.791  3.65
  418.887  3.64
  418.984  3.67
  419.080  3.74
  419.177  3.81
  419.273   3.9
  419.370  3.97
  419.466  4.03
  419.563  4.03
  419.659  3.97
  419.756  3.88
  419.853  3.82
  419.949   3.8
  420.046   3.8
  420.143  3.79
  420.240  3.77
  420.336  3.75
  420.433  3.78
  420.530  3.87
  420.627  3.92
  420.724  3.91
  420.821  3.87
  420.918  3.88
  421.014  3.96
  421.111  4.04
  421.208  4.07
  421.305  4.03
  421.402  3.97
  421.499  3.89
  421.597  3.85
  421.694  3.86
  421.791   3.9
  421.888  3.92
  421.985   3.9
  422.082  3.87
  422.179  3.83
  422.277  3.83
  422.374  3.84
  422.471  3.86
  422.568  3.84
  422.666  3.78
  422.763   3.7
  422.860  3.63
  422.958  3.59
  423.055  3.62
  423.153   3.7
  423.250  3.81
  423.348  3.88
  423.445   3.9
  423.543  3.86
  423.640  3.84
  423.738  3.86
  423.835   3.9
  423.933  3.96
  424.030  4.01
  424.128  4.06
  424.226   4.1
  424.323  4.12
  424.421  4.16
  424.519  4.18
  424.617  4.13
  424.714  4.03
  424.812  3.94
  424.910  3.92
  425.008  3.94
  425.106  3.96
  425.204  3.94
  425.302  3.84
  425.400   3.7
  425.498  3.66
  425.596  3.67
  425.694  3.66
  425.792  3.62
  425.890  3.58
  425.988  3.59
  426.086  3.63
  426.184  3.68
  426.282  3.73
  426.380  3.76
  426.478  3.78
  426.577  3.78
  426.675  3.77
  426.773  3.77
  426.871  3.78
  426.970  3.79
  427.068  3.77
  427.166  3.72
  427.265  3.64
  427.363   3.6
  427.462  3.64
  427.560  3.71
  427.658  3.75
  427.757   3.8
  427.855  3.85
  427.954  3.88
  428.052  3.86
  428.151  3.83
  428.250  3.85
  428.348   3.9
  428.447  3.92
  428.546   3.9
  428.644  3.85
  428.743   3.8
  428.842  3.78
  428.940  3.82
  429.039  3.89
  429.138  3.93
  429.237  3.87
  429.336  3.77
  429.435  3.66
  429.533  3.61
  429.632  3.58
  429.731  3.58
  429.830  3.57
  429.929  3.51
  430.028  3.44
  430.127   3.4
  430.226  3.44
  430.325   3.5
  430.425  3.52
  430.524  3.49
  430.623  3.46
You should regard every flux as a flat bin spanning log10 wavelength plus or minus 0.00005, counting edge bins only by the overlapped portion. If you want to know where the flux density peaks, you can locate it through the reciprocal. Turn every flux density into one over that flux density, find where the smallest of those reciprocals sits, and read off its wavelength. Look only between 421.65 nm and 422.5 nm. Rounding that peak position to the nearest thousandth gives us 421.888 nm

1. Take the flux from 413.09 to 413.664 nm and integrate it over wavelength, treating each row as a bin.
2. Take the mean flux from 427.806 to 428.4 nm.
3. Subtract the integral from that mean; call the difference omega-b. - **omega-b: 1.7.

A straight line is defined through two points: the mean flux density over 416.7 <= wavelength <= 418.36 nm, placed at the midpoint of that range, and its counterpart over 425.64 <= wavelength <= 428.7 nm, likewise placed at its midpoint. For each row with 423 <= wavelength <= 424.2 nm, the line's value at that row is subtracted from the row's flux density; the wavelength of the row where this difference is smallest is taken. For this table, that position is 423.055 nm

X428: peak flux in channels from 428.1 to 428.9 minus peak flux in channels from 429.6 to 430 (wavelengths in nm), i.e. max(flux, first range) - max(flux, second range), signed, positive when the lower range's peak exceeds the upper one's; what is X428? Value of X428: 0.34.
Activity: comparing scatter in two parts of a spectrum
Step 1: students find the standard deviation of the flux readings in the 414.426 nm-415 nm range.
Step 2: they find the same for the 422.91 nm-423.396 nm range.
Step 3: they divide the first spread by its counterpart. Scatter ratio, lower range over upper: 1.1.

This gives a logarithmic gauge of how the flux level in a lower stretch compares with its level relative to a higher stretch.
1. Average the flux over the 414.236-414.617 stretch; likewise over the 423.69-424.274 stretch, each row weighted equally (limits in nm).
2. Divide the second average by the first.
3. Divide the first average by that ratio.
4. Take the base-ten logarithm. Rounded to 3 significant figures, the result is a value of 0.516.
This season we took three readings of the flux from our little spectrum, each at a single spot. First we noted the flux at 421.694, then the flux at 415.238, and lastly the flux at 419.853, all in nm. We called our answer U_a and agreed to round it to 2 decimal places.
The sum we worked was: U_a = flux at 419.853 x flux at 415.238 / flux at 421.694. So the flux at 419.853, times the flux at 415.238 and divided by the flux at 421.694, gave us 3.97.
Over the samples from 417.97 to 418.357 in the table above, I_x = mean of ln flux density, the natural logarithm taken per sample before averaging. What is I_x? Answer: 1.33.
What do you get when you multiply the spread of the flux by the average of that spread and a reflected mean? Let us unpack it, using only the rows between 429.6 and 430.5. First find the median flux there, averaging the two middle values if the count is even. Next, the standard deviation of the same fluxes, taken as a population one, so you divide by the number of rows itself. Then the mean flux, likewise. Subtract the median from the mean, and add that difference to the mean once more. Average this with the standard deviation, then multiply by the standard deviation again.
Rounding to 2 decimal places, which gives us 0.11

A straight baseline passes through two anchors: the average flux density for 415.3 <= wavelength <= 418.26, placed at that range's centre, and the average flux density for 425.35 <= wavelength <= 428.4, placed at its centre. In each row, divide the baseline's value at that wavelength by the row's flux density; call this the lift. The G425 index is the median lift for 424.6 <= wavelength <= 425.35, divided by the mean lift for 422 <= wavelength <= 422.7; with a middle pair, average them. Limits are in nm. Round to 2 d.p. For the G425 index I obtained 0.97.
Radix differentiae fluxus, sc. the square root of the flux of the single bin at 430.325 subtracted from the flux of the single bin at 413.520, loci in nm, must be 0.51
